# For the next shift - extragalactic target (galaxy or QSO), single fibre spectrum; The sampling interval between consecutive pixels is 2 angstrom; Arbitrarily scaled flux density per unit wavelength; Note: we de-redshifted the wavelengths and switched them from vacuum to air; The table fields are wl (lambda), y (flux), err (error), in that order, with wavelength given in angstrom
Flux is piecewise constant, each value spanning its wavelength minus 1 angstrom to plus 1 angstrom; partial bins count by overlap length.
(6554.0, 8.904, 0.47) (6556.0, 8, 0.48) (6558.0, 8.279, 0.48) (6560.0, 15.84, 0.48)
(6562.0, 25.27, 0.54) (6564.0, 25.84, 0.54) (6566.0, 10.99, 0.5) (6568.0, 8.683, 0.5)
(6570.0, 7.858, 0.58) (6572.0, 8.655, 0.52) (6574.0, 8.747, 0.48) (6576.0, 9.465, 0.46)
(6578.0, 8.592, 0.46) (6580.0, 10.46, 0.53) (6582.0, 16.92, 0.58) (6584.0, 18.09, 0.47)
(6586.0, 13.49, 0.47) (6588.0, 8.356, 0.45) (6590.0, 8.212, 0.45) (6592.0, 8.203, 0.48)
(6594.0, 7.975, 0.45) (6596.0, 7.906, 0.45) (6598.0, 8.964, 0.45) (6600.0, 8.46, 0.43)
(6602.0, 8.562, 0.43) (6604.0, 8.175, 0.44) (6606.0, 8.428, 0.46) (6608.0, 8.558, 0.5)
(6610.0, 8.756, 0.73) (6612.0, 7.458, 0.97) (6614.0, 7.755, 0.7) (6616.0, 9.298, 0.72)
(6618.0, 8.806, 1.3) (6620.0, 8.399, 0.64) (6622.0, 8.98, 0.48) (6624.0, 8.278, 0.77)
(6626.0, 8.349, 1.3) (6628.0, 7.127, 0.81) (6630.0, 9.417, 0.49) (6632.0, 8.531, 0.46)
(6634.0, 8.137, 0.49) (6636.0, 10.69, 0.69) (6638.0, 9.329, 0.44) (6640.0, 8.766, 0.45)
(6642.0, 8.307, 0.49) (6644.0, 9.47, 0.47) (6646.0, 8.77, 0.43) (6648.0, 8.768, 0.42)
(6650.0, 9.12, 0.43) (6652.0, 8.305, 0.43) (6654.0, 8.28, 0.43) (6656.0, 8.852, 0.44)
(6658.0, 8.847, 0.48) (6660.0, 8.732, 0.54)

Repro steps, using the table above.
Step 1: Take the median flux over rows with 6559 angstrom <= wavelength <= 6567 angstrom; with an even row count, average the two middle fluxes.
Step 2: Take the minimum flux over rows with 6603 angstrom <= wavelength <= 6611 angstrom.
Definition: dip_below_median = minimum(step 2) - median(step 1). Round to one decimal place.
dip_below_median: -12.4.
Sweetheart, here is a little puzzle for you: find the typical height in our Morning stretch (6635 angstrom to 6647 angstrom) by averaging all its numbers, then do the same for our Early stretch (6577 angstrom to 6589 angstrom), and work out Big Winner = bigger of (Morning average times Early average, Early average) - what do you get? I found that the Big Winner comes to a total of 117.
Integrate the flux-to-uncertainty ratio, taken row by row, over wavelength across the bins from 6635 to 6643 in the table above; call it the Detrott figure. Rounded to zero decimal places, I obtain 146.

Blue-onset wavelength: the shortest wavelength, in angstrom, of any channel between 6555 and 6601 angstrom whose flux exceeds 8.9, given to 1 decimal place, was 6560.0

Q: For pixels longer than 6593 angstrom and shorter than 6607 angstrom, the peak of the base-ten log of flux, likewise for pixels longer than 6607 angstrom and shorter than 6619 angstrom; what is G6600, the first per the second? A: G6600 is 0.984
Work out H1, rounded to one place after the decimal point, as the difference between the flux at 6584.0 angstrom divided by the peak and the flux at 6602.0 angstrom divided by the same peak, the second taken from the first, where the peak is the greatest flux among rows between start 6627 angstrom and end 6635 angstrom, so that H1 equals 1.0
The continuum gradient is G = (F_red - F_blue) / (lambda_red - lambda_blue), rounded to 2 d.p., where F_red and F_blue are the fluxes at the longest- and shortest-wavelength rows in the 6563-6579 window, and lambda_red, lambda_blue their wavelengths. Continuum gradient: -1.23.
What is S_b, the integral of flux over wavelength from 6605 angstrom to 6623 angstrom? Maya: 153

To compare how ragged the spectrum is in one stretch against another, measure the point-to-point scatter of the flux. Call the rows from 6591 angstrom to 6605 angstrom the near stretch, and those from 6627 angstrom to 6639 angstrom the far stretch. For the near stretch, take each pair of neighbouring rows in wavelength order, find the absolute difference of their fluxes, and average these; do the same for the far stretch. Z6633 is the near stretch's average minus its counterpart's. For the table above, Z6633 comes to -1.1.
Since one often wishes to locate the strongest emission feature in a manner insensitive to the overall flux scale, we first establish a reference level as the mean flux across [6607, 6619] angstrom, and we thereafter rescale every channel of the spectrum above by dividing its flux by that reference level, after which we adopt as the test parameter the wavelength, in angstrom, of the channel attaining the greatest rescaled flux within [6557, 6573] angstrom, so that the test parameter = 6564.0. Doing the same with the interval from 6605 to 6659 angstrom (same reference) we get 6636.0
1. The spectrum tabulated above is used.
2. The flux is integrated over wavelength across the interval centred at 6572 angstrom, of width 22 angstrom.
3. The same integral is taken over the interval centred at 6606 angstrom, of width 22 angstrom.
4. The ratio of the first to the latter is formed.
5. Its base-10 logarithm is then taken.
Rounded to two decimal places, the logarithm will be 0.19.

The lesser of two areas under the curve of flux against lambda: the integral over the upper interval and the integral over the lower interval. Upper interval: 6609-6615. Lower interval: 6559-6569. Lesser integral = 48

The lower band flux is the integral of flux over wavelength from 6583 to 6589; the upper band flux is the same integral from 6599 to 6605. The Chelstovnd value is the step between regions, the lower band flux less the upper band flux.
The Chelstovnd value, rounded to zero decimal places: 29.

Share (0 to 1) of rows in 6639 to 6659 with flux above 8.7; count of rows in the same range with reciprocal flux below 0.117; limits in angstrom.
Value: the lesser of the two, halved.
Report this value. 0.35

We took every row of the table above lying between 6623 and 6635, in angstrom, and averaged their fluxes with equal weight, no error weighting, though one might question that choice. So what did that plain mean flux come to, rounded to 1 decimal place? 8.3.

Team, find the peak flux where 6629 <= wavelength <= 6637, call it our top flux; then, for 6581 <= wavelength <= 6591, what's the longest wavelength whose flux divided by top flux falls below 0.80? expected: 6590.0 angstrom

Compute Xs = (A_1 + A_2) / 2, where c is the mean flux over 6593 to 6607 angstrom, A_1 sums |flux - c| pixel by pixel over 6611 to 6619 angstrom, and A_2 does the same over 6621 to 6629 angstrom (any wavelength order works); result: 2.4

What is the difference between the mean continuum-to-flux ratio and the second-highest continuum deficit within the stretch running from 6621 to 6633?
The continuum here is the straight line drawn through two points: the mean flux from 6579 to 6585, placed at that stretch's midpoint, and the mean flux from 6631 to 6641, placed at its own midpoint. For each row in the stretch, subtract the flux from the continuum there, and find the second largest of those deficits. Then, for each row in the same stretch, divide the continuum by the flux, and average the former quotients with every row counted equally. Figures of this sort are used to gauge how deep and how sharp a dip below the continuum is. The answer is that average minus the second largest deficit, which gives -1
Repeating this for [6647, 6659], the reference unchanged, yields 2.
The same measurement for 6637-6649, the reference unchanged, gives 1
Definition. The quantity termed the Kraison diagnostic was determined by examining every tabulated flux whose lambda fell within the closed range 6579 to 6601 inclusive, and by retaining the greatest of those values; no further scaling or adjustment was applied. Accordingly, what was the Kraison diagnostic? 18.09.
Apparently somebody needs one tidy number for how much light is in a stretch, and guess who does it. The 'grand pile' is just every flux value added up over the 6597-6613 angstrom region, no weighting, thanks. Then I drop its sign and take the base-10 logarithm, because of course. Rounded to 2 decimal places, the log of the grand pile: 1.83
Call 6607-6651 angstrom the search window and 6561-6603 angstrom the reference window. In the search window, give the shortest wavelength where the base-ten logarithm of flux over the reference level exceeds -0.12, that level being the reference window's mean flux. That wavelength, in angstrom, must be 6610.0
